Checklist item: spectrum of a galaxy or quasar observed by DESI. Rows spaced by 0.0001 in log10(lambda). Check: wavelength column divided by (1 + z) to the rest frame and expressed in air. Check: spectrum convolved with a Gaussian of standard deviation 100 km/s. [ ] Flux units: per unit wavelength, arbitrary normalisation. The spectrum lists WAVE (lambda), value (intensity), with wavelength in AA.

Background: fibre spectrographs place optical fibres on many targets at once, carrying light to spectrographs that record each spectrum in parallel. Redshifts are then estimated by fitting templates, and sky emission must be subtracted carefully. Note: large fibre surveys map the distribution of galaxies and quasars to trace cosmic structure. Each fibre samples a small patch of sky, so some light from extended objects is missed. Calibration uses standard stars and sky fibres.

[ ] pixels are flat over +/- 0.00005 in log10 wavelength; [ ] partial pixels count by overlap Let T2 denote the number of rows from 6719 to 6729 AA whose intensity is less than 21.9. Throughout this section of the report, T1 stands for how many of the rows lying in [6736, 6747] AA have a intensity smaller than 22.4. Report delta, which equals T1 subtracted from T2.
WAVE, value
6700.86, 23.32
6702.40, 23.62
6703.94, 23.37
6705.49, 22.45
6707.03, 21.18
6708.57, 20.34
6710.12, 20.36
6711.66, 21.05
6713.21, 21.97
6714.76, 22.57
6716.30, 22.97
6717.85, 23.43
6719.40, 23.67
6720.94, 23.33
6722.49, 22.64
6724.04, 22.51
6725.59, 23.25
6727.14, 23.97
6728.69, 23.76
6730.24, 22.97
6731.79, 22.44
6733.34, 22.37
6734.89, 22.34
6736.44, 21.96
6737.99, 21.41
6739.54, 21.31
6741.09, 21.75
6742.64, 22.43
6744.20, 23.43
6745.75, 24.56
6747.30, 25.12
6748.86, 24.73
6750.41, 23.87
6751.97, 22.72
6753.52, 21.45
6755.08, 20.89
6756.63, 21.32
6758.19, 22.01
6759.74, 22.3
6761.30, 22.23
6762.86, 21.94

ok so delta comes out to -4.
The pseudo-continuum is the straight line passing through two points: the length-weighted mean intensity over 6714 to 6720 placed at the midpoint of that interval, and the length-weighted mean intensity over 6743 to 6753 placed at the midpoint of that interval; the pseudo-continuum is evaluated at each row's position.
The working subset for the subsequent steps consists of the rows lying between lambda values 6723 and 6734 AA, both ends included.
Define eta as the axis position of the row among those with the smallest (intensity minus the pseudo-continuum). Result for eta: 6733.34 AA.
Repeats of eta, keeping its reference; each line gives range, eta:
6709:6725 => 6710.12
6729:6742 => 6739.54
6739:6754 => 6753.52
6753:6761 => 6755.08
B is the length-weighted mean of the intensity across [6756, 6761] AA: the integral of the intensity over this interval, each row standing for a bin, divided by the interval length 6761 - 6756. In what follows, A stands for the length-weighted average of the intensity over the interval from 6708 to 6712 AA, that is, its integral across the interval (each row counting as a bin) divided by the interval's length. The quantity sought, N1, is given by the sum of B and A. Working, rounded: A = 20.5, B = 21.9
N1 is 42.5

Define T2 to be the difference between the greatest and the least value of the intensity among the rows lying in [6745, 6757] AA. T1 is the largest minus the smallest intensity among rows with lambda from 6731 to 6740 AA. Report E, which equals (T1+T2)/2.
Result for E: 2.7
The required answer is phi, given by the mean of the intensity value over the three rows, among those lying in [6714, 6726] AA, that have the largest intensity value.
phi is 23.5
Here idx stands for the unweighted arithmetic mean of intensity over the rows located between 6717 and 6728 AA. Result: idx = 23.26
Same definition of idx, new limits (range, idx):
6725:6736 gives 23.01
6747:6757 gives 22.87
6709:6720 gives 22.29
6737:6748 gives 22.86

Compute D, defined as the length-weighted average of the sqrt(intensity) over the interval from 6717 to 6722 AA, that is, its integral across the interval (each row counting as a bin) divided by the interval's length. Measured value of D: 4.84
